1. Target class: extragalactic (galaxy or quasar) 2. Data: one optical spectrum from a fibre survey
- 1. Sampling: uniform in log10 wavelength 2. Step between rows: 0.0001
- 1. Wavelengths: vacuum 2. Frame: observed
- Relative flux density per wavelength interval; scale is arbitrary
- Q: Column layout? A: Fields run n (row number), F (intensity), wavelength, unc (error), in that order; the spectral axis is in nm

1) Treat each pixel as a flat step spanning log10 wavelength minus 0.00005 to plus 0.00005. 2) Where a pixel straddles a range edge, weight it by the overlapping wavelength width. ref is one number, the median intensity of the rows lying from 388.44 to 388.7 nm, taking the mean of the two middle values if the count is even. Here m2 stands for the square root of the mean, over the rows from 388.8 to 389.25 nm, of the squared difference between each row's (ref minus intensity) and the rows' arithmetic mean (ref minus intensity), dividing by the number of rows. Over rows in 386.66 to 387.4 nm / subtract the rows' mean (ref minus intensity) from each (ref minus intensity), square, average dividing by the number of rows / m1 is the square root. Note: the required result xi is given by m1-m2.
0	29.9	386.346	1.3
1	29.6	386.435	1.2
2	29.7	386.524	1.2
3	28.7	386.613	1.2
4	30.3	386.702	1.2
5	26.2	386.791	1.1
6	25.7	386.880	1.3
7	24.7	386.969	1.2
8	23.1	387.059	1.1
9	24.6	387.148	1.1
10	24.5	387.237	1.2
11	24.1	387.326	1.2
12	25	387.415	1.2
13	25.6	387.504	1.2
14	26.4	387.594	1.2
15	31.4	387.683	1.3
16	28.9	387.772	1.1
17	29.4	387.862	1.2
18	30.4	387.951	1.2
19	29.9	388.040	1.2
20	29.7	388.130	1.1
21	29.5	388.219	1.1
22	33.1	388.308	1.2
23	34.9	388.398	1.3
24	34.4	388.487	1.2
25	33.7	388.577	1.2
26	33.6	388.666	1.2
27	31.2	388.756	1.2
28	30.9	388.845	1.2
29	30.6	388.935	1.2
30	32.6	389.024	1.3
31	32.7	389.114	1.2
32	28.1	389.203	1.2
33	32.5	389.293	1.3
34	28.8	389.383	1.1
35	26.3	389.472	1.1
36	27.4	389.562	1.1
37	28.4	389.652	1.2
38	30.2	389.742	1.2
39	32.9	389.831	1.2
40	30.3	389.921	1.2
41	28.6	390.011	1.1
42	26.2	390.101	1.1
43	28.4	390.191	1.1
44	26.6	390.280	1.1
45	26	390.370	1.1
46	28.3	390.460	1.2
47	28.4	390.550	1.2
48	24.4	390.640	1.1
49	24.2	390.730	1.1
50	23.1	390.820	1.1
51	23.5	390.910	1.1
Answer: 0.4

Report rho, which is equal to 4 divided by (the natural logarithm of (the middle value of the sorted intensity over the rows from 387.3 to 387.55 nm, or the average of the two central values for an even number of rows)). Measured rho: 1.24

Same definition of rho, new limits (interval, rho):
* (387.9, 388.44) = 1.17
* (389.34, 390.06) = 1.19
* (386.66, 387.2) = 1.24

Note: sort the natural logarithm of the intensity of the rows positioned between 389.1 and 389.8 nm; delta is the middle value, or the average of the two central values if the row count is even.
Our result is 3.35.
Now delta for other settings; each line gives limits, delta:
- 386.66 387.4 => 3.20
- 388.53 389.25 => 3.46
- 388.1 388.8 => 3.51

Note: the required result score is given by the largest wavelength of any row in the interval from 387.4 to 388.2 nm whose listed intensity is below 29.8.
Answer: 388.130 nm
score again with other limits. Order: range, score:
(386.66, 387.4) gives 387.326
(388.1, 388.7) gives 388.219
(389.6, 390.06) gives 390.011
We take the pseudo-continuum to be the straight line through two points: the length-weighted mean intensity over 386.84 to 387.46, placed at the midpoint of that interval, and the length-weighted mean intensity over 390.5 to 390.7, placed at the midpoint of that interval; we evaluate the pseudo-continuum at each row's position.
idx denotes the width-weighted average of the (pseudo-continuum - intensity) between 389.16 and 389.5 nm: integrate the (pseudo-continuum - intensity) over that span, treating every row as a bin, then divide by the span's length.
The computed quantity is -3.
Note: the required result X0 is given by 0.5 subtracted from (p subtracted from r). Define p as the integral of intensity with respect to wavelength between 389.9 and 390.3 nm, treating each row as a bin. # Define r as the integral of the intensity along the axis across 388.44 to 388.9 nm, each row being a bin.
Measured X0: 3.4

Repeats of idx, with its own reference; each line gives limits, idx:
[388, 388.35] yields -6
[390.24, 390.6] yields -1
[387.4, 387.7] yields -2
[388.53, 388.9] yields -7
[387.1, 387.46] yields 0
